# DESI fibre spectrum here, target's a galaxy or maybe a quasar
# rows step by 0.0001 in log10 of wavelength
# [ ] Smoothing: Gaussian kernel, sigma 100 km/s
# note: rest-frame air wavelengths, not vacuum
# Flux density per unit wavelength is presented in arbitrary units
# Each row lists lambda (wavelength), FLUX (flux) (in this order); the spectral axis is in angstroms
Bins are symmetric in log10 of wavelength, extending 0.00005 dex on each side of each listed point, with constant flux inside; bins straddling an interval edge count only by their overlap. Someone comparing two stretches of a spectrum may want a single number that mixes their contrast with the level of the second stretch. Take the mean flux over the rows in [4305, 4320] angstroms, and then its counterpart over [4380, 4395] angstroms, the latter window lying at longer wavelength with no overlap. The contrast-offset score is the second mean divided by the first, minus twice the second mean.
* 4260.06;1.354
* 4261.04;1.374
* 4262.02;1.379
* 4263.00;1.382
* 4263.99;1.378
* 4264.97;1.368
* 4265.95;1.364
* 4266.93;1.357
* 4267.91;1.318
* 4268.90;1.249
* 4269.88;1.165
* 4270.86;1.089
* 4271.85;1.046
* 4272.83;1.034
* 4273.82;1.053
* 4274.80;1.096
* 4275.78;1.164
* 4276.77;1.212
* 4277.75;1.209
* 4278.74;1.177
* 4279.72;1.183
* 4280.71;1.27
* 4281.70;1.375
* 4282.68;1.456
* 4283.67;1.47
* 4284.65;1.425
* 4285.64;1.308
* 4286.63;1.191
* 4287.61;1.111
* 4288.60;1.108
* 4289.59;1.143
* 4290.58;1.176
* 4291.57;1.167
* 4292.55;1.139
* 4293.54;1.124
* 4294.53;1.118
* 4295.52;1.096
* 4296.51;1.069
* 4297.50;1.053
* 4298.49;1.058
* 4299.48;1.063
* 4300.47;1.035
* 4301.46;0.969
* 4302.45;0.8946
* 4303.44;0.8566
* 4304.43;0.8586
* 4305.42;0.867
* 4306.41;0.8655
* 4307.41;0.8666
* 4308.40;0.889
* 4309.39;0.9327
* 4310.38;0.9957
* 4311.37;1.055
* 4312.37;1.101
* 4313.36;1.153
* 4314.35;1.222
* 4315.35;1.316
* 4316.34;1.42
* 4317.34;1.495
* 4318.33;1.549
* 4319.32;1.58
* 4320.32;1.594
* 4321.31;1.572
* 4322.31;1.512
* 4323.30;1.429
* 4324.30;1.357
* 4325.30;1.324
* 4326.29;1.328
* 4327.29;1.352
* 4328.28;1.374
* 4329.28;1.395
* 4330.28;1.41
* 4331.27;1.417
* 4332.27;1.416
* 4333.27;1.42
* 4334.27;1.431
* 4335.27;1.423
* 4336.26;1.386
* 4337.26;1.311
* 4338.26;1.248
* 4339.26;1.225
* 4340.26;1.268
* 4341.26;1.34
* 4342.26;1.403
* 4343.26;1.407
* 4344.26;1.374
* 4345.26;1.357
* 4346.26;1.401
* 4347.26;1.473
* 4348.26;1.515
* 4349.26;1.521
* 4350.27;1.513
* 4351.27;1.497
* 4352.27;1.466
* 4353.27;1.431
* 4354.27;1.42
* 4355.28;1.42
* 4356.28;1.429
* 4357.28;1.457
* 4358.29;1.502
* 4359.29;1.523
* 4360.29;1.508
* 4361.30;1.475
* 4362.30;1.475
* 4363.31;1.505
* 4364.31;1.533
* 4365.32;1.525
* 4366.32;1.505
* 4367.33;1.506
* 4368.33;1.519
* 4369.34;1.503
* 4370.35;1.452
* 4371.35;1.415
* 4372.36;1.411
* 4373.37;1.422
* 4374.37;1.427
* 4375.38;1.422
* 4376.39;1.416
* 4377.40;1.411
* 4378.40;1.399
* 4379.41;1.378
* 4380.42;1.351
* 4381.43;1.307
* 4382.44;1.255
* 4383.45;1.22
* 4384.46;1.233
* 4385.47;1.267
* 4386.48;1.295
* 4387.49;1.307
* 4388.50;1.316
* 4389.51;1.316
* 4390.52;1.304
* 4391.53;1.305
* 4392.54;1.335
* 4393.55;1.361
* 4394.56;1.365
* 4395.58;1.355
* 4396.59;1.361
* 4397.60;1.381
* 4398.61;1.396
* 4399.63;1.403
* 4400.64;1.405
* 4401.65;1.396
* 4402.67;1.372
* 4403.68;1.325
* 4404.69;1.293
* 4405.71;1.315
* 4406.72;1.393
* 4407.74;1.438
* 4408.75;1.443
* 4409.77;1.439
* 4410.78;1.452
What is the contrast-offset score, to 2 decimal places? -1.48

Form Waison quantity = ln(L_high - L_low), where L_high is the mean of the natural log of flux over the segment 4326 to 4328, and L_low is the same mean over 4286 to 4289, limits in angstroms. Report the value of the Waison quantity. -1.8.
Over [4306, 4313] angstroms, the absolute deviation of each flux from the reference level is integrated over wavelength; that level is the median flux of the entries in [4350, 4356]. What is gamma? 3.4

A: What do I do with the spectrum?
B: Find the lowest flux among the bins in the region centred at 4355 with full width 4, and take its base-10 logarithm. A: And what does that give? 0.15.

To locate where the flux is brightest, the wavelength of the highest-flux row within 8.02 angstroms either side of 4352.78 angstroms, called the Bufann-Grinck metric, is 4359.29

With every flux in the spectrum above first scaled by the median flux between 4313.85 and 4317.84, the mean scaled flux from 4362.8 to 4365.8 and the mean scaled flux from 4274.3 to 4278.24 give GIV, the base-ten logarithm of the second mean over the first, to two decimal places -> -0.11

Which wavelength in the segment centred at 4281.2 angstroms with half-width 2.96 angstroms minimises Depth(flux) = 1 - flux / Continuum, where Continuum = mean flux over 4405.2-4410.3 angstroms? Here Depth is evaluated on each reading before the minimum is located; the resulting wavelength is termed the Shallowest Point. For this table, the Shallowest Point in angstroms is 4283.67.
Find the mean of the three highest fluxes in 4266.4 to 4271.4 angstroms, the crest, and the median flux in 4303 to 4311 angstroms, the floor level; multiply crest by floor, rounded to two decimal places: 1.13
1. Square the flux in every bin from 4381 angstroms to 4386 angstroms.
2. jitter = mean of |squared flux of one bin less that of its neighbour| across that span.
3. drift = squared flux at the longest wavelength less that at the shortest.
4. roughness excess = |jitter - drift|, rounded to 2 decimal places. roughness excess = 0.19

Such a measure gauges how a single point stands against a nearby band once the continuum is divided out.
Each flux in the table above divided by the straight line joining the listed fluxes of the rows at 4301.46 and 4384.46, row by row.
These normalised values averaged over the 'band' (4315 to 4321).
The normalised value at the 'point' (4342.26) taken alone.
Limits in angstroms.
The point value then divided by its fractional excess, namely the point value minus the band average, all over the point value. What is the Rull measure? -9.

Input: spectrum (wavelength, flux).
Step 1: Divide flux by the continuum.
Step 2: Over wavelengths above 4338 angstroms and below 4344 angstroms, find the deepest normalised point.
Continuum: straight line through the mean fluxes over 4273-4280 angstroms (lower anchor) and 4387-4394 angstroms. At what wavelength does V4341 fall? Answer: 4339.26 angstroms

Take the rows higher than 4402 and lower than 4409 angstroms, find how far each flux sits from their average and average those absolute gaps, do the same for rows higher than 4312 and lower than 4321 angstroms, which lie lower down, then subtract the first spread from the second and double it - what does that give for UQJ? 0.23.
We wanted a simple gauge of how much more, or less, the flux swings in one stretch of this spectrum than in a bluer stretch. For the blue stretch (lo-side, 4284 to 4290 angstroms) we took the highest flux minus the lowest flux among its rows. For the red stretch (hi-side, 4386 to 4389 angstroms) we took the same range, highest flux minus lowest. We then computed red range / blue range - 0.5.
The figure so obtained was -0.4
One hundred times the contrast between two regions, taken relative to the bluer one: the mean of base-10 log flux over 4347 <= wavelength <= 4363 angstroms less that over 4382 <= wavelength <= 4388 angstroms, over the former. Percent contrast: 40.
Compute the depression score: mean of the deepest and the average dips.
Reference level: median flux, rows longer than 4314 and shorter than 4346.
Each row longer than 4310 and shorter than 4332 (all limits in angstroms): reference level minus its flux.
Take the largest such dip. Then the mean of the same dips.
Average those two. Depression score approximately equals 0.22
